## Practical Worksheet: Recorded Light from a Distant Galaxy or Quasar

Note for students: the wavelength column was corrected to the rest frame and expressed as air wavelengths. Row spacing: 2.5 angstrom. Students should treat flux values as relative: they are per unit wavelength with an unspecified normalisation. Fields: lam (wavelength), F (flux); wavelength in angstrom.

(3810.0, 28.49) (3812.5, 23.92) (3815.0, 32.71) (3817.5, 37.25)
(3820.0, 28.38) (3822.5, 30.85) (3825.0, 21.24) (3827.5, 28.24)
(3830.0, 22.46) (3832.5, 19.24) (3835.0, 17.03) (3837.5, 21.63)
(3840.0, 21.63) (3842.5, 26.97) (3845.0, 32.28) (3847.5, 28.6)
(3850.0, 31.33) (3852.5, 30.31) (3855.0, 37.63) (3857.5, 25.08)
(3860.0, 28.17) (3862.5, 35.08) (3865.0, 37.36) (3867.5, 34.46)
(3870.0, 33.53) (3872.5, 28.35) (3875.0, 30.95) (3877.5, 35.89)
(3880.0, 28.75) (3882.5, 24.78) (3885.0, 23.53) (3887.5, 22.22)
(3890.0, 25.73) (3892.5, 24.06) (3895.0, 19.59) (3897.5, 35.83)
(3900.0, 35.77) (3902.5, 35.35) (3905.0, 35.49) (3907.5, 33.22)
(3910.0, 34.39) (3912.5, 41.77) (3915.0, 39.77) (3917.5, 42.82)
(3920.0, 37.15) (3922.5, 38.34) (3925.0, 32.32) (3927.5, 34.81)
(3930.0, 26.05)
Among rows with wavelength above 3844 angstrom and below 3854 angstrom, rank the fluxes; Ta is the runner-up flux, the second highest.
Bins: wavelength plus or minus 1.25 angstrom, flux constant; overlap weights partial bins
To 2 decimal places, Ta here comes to 31.33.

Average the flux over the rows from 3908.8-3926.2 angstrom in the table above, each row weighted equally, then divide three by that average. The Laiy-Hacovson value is 0.079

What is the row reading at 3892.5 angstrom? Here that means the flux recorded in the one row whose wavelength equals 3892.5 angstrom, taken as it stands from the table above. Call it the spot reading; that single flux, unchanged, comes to 24.06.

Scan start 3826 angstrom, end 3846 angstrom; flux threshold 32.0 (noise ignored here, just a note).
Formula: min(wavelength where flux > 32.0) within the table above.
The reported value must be 3845.0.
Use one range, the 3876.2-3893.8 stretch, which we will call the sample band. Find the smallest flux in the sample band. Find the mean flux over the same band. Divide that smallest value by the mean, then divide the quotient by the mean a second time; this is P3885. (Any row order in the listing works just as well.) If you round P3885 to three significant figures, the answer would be 0.0318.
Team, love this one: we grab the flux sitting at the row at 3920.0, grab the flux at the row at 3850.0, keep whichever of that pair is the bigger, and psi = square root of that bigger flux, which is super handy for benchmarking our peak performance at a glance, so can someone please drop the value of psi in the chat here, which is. 6.1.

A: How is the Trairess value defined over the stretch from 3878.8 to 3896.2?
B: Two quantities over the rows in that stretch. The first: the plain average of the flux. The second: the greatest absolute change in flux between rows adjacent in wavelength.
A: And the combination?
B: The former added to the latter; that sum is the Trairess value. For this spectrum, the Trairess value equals 28.6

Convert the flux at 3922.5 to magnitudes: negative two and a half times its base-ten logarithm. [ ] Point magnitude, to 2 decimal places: -3.96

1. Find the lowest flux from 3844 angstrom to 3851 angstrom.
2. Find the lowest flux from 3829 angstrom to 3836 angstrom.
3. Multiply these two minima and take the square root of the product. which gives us 22.1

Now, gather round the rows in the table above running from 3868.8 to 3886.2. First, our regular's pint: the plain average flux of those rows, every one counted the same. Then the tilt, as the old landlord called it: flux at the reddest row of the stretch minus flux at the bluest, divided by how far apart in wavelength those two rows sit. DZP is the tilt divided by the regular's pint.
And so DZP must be -0.023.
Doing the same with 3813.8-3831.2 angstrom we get -0.024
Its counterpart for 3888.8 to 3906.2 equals 0.022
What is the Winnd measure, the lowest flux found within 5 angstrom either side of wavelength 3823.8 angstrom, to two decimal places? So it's 21.24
